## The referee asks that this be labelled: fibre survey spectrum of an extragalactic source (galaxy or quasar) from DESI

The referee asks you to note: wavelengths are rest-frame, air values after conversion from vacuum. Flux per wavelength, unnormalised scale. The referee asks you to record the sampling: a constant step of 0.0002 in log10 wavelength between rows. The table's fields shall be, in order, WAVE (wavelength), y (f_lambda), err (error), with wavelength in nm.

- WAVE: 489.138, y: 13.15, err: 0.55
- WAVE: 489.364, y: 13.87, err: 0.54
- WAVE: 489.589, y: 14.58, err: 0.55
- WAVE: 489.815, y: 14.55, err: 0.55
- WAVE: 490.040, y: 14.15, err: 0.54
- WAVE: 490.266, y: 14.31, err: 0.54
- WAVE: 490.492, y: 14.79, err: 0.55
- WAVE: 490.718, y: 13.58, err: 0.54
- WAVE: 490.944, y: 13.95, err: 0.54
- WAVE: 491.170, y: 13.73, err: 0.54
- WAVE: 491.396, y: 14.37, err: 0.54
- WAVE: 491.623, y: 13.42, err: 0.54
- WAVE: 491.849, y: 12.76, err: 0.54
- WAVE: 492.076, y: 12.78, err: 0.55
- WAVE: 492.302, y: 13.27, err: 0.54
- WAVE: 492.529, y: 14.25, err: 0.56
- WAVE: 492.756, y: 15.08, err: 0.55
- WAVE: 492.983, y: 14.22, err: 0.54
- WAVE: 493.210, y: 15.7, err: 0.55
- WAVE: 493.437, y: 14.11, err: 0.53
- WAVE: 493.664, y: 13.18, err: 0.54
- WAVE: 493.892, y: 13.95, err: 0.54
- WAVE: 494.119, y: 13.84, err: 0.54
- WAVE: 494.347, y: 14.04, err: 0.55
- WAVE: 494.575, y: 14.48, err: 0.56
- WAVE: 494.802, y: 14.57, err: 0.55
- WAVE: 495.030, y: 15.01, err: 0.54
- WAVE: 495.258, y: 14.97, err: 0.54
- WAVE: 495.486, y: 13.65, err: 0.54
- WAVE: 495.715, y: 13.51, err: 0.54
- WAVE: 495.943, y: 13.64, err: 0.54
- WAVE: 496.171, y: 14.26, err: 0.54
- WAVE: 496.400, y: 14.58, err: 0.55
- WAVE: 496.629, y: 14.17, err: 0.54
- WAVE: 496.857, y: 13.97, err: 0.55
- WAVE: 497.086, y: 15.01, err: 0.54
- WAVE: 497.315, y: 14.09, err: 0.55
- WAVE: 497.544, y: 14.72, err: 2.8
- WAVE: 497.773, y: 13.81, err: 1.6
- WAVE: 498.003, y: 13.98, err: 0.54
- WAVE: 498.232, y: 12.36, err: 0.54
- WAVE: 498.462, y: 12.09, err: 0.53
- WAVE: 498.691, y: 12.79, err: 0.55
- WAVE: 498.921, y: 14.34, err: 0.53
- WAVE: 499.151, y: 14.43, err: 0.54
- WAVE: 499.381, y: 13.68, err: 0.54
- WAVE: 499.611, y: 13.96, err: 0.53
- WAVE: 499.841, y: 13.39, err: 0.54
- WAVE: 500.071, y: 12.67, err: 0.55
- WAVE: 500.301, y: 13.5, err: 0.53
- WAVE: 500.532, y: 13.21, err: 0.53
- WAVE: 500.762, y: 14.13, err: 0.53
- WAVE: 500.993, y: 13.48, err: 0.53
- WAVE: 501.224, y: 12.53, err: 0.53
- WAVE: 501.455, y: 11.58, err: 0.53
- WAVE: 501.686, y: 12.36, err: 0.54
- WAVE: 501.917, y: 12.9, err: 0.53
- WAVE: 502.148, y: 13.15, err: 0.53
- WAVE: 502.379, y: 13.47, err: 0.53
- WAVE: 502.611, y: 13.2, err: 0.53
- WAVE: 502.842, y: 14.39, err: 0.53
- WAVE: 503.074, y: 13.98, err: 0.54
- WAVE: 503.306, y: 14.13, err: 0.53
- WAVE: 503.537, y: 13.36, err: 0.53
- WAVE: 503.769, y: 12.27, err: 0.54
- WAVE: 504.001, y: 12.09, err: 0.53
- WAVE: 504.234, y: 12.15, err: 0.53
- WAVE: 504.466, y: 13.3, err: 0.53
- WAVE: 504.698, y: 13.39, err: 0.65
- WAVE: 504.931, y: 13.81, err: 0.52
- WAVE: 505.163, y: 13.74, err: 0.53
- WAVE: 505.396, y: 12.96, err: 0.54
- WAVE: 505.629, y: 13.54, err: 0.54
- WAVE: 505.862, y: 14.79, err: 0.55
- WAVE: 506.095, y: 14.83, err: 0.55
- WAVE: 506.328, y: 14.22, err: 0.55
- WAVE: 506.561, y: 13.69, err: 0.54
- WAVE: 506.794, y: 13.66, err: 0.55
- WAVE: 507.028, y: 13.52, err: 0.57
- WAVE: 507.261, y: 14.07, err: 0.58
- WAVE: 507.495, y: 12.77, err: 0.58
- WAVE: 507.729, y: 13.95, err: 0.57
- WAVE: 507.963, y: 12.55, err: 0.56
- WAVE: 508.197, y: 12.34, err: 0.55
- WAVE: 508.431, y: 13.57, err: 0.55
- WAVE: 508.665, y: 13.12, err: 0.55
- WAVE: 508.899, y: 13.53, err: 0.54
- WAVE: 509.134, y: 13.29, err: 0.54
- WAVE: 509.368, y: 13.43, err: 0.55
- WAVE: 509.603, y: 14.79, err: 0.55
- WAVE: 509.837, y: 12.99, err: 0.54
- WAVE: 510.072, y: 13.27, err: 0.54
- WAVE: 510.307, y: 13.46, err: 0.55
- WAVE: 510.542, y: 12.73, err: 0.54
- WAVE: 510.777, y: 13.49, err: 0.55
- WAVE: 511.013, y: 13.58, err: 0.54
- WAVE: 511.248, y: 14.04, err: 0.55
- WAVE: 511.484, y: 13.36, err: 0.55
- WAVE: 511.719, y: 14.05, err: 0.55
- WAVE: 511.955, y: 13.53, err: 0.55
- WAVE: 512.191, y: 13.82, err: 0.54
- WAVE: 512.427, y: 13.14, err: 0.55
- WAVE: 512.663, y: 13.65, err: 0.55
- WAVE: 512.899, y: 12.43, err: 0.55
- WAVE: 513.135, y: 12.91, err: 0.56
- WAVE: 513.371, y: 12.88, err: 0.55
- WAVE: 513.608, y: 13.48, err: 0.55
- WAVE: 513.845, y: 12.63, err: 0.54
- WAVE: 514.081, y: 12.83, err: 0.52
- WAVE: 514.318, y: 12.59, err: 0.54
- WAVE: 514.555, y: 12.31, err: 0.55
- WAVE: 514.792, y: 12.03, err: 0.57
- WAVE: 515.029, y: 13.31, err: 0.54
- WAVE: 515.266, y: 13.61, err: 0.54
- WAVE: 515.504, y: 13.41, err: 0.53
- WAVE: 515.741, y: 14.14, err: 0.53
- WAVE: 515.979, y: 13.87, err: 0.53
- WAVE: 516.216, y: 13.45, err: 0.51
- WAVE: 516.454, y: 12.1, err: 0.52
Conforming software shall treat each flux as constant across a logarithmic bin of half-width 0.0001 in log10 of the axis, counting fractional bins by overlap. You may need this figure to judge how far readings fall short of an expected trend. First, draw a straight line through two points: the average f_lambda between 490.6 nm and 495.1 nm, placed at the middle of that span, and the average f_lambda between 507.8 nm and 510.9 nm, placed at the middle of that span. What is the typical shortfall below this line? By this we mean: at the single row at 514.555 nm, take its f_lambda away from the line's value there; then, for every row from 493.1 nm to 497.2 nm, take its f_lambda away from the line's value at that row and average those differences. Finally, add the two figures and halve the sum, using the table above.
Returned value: 0.2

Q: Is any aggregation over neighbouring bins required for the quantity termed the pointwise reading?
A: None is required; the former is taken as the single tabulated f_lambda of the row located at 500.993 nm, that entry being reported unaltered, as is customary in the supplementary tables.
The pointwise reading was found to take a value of 13.48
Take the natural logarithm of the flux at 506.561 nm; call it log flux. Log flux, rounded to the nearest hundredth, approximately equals 2.62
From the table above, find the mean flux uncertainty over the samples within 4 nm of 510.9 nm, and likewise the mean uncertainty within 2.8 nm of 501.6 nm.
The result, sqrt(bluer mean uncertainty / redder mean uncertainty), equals 0.98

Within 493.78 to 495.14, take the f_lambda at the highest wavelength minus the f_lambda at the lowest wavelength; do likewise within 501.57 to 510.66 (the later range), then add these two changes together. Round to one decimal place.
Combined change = 1.4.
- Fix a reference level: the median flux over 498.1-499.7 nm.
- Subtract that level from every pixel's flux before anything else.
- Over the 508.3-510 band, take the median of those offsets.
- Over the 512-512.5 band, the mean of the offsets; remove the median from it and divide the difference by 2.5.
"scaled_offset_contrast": 0.0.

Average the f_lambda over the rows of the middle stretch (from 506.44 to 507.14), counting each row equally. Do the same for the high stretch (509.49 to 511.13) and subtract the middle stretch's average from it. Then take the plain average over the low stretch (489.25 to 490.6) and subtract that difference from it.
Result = 14.5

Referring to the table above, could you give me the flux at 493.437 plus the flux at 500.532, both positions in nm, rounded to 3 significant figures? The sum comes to 27.3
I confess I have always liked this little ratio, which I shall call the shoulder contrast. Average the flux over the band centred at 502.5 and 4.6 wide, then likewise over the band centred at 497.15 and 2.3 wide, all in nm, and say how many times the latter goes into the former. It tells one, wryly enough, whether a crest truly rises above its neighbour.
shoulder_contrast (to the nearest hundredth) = 0.93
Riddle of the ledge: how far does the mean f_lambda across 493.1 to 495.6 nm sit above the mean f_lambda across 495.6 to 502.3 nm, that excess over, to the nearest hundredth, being 0.79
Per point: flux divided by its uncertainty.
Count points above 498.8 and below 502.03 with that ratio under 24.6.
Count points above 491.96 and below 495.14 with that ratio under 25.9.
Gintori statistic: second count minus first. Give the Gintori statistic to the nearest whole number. 3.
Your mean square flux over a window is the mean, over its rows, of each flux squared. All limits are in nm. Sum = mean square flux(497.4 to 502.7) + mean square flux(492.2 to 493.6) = 386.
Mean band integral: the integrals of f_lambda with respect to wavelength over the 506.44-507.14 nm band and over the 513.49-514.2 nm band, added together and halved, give 9.38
